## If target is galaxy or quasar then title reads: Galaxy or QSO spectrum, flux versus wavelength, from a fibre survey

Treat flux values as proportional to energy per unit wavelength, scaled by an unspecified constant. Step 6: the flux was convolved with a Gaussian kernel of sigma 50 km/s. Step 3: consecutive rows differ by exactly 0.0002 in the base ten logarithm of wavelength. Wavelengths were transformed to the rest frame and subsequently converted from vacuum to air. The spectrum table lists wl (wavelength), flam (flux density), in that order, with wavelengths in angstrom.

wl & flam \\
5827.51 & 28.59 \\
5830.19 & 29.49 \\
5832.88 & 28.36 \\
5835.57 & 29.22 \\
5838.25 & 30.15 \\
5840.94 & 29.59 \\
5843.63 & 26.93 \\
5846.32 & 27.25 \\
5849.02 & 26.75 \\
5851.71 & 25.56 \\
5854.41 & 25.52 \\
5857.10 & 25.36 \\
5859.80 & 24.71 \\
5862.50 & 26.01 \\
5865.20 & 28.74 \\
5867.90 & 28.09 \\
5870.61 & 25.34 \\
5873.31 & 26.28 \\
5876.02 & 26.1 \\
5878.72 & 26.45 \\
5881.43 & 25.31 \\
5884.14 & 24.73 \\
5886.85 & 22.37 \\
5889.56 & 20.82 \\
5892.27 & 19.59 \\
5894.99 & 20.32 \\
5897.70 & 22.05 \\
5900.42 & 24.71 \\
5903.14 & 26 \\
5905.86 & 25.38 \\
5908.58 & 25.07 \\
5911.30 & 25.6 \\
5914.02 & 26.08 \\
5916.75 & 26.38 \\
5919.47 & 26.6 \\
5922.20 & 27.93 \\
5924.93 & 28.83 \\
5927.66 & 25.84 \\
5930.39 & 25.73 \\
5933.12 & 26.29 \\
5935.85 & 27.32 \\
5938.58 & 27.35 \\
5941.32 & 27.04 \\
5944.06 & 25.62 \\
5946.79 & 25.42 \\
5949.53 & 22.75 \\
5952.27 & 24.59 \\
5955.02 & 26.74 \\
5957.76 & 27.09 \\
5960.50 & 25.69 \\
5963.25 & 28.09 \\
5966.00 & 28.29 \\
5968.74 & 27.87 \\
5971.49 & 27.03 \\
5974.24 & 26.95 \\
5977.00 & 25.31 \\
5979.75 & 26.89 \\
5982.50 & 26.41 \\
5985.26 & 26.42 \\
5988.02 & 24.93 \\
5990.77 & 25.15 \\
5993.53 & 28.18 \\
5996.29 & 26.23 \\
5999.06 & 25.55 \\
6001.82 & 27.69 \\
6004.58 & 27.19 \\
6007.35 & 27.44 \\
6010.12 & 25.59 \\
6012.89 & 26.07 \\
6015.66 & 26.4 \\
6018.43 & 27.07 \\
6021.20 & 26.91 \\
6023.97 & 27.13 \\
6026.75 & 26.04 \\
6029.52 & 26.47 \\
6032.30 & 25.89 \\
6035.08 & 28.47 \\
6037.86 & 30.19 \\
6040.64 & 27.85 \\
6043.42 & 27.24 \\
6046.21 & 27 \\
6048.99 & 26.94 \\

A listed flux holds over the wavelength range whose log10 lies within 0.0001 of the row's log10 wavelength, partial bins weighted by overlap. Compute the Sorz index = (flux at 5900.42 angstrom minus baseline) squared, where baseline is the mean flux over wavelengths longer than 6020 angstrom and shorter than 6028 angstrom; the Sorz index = 3.9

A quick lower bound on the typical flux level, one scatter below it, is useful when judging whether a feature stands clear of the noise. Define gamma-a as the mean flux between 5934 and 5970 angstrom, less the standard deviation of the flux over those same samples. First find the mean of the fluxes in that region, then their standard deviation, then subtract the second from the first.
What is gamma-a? 24.9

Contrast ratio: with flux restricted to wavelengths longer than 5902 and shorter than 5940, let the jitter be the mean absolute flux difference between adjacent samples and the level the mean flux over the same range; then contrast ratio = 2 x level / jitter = 73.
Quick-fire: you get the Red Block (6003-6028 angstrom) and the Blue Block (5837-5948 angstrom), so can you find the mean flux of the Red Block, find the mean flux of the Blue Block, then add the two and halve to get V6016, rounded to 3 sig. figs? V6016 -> 26.2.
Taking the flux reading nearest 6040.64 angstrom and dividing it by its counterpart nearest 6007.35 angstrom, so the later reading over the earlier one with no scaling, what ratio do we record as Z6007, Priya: 1.01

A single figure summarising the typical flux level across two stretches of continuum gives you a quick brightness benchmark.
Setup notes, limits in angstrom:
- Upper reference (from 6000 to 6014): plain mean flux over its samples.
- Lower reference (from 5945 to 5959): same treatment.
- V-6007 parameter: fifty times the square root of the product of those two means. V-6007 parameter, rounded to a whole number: 1302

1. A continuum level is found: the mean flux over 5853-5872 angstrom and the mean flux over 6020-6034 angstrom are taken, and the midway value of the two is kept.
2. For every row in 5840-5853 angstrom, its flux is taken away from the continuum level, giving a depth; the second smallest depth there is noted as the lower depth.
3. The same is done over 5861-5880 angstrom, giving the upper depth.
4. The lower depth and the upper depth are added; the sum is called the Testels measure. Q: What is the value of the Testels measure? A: -2.6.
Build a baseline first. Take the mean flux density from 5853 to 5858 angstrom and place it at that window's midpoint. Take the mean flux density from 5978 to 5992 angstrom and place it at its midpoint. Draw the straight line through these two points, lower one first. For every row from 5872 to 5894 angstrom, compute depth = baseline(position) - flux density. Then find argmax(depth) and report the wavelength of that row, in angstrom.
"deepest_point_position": 5892.27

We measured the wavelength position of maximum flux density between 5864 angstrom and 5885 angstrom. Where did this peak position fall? 5865.20 angstrom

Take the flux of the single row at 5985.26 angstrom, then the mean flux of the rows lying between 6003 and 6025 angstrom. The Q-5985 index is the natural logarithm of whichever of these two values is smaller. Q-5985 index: 3.27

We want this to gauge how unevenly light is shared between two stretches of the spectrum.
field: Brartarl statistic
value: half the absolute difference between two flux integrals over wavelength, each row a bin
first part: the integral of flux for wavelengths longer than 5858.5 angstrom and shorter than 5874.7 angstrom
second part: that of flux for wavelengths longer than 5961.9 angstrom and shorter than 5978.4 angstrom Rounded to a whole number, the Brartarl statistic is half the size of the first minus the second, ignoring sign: 10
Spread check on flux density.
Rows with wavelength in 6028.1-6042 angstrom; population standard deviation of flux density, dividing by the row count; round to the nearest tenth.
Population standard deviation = 1.5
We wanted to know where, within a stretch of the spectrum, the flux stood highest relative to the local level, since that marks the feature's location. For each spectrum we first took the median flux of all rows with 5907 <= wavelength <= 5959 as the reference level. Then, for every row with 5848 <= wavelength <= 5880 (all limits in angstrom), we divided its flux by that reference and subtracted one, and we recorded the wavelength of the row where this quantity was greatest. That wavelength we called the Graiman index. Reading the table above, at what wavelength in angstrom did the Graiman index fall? 5865.20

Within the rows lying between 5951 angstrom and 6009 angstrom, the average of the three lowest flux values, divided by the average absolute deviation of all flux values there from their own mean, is 27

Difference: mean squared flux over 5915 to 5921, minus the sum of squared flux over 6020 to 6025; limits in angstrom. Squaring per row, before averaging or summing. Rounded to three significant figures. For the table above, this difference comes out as -758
